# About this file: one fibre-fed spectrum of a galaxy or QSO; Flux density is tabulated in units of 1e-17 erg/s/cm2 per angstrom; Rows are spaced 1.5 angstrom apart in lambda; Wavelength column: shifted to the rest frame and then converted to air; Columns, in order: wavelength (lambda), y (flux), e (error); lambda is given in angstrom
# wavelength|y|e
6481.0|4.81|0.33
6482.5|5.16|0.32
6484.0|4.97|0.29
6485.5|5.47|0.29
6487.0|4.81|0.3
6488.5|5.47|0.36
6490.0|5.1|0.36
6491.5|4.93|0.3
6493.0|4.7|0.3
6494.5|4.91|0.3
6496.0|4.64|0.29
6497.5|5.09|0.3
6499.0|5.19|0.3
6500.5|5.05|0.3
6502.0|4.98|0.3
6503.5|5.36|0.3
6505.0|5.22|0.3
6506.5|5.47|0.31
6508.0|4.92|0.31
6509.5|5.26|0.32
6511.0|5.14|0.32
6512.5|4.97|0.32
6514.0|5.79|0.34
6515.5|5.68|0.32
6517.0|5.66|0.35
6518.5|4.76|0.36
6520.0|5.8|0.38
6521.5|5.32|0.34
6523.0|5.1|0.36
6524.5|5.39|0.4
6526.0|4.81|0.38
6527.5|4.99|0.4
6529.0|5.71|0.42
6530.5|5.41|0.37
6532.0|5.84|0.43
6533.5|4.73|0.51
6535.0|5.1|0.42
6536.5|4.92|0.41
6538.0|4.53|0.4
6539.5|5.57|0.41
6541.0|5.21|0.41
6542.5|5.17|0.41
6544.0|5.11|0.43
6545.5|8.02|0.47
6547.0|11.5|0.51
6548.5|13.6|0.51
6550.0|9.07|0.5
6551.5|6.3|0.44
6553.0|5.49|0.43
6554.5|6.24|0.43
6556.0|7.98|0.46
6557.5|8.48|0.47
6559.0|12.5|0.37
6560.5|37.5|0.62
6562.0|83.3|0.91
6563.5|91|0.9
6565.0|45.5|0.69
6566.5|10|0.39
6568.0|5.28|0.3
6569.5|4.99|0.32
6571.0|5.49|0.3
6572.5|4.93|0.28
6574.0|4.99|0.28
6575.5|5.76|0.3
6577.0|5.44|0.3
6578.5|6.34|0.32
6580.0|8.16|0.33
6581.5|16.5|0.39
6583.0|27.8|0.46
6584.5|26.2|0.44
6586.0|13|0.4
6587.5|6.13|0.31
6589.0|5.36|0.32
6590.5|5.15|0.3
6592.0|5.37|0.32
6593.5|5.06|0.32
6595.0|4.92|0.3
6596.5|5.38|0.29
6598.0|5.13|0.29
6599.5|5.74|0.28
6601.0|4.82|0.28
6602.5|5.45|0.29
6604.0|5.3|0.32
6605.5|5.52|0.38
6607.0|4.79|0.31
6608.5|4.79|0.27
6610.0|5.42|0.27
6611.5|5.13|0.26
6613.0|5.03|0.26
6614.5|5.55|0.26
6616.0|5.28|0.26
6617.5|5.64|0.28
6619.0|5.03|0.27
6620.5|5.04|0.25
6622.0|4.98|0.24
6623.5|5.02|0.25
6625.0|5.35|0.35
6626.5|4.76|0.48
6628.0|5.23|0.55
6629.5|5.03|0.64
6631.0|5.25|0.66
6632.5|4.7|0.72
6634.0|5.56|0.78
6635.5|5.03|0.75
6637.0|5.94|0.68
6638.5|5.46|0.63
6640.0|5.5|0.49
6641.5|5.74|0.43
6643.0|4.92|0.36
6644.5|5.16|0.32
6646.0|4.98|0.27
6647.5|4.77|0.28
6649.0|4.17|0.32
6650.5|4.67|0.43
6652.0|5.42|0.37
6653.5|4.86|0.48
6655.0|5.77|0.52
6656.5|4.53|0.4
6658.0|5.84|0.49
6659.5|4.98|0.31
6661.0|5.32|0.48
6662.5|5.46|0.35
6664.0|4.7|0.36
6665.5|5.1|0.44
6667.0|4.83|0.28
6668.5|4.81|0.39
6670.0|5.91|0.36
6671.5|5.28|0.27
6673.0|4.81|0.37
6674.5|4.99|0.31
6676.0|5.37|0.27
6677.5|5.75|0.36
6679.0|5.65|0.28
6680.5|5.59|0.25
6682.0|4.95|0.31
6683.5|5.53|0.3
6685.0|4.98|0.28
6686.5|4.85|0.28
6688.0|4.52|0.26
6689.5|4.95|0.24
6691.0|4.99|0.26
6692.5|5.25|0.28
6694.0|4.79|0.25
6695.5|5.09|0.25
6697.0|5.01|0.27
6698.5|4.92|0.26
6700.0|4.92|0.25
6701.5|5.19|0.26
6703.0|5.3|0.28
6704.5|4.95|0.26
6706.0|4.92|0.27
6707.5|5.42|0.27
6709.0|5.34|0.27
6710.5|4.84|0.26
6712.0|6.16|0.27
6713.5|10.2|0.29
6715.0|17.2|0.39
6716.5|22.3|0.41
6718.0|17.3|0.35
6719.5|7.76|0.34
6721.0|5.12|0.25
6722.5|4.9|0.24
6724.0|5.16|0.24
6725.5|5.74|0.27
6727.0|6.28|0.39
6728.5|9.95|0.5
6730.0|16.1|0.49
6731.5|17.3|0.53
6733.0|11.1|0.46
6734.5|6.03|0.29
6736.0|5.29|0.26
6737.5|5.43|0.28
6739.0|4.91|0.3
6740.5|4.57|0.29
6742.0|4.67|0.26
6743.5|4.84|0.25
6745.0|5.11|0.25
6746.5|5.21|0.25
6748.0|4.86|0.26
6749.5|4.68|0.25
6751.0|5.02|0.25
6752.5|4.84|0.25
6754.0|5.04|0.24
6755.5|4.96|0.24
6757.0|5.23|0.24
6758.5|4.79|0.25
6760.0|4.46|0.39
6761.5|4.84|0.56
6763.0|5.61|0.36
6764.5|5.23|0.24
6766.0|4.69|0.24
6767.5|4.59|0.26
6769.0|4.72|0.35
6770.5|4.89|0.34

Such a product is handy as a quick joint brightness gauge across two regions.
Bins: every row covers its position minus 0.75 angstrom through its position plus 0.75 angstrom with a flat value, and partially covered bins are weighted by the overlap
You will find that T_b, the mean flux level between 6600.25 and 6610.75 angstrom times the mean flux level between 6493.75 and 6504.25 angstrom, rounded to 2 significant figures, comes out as 26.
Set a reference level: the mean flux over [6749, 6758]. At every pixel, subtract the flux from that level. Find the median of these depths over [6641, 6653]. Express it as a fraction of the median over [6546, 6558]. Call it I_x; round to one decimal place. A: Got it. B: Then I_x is 0.0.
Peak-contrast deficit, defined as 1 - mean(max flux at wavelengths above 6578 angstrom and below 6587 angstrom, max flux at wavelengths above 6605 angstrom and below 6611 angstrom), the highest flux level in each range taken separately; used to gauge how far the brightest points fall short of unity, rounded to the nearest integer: -16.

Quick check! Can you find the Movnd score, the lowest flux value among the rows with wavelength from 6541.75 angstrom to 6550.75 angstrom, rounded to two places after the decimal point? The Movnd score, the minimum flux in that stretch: 5.11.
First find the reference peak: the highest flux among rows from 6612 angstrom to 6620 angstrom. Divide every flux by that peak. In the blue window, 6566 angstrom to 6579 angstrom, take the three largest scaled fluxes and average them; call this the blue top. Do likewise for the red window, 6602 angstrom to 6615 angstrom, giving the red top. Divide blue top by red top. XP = 1.3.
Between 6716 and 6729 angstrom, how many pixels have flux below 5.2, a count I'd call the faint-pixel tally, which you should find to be 3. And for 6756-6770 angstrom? 6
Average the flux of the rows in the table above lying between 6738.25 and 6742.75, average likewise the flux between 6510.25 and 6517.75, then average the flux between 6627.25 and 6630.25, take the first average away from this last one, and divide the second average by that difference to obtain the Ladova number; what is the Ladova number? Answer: 13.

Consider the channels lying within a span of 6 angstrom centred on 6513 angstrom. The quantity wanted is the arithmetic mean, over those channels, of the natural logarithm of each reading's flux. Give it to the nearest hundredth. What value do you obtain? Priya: 1.68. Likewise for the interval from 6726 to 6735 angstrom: 2.33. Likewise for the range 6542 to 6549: 2.08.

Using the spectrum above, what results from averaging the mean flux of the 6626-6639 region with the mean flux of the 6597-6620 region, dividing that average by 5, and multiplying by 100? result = 105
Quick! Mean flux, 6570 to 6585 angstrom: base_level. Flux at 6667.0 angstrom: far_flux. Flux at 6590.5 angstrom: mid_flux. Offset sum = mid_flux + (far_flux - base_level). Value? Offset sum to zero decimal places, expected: -1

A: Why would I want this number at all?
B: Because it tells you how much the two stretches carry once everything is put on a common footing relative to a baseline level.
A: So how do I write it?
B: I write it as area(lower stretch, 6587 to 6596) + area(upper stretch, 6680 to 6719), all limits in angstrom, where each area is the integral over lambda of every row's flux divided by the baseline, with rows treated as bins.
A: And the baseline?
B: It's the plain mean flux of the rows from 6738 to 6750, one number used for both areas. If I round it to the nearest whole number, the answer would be 65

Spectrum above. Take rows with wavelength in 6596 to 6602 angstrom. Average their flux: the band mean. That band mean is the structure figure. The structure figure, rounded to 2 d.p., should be 5.27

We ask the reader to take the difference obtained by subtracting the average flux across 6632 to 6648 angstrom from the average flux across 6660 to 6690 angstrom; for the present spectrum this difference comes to -0.1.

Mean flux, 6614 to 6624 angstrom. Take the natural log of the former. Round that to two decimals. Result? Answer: 1.65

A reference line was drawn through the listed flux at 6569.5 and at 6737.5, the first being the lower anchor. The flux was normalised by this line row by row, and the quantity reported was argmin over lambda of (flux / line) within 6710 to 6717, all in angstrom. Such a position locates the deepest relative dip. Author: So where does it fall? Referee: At 6710.5 angstrom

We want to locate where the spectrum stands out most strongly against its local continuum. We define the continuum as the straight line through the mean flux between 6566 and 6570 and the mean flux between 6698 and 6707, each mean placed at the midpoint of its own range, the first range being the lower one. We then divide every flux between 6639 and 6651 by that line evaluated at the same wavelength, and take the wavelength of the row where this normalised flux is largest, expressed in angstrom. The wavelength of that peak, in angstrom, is 6641.5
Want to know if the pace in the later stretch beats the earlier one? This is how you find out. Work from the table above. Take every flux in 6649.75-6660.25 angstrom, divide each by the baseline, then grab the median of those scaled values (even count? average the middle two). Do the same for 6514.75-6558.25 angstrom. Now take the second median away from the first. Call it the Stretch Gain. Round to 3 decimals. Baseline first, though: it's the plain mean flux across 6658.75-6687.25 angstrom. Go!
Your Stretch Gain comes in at -0.098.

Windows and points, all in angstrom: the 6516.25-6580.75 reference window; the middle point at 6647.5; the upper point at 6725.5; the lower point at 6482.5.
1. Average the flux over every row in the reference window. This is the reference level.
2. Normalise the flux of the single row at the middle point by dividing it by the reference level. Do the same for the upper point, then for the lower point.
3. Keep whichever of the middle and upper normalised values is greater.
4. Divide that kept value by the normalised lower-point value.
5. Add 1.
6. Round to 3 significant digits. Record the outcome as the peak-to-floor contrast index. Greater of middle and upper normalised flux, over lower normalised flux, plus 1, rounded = 2.11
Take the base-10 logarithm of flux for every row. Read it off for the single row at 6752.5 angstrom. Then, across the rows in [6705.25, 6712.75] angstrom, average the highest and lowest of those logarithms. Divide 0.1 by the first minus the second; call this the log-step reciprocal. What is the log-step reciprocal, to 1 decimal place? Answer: -1.9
